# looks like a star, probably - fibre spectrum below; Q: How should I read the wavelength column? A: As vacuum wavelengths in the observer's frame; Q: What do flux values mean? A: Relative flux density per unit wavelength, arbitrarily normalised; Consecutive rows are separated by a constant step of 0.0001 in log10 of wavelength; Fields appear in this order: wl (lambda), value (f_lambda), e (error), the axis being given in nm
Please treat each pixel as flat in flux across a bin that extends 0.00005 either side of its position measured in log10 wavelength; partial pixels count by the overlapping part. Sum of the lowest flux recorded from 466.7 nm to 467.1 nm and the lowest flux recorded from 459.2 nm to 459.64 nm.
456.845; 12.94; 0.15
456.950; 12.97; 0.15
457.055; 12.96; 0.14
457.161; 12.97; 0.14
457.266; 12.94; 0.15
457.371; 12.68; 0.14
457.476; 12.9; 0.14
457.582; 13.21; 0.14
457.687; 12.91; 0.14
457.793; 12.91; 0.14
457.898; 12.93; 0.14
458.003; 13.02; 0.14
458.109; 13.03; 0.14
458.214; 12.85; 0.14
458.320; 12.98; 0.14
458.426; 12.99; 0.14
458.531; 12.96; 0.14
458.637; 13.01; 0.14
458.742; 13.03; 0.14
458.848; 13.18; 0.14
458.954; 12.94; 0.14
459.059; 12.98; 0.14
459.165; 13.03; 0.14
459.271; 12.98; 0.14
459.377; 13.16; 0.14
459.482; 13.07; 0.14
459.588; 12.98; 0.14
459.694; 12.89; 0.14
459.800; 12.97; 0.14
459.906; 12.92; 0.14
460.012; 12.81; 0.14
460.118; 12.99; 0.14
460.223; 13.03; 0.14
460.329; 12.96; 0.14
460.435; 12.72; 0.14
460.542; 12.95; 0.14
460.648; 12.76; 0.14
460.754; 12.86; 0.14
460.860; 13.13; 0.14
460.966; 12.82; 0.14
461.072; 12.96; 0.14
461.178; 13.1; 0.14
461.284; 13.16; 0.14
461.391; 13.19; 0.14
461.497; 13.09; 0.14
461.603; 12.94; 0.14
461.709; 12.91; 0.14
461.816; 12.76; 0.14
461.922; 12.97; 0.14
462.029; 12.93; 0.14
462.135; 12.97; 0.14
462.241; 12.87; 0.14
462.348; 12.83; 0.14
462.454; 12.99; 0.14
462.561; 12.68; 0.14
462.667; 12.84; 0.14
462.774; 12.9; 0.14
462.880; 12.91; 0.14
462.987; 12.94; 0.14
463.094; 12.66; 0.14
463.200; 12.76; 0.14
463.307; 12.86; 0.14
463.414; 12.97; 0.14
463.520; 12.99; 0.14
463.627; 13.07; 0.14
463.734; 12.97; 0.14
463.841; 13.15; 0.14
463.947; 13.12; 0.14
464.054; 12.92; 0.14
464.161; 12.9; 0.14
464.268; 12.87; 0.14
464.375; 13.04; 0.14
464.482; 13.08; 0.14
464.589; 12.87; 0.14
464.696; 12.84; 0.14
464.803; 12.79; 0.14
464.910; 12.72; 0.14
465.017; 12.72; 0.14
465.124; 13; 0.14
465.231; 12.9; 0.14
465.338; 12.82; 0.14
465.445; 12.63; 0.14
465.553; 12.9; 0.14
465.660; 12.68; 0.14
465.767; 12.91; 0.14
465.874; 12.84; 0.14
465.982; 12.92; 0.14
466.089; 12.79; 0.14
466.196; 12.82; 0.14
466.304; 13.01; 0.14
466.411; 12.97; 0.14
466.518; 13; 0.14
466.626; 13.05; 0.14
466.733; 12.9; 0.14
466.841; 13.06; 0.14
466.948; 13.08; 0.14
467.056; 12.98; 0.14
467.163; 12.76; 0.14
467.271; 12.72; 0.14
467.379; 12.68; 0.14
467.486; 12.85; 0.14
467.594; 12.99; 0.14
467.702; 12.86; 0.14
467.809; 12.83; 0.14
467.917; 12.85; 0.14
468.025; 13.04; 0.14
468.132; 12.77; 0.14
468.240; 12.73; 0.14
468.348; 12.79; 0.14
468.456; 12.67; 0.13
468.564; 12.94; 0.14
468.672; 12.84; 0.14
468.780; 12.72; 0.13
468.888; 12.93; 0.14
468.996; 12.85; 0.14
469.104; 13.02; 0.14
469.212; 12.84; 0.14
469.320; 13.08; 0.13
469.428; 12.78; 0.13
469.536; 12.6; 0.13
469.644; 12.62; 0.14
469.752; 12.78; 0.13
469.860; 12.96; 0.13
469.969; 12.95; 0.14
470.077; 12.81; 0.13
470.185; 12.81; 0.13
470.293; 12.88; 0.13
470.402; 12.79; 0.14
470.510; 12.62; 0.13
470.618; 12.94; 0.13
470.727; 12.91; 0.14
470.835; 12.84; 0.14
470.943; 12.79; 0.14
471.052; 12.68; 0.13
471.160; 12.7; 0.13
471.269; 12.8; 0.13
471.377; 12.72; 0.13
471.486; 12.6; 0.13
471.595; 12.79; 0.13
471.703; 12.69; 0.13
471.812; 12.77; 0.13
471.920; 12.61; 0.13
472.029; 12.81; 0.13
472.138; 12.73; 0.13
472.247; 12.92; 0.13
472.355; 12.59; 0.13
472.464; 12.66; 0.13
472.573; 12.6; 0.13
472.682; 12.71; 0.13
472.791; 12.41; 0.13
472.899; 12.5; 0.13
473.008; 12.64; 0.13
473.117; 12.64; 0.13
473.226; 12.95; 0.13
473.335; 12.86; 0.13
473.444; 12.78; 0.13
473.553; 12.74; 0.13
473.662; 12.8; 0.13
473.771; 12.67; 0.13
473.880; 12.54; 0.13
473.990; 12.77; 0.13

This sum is 25.9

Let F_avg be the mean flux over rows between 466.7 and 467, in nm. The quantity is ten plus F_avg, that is 23.0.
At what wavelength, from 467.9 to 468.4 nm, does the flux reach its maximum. 468.025 nm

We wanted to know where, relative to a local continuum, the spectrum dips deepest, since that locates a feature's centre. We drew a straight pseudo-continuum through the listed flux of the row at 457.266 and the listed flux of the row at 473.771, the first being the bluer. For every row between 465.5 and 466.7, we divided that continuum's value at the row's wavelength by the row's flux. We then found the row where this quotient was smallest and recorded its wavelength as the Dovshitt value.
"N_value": 466.626 nm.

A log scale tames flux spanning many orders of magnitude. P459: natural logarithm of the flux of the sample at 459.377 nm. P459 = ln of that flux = 2.577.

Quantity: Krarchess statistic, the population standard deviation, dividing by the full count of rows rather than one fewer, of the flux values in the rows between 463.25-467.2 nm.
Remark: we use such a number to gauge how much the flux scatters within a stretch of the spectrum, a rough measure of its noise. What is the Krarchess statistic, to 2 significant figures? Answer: 0.12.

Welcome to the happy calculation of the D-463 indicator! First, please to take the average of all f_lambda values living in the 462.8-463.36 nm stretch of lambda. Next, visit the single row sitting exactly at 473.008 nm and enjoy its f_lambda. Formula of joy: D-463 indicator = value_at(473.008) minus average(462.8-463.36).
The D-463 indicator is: -0.19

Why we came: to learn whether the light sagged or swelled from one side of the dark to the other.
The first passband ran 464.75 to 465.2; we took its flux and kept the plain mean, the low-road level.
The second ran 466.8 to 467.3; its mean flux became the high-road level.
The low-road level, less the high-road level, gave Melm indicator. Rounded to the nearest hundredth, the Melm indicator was -0.11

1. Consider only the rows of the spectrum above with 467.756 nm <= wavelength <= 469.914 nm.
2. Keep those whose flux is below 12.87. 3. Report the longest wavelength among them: 469.752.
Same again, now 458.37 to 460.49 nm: 460.435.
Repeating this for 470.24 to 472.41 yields 472.355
